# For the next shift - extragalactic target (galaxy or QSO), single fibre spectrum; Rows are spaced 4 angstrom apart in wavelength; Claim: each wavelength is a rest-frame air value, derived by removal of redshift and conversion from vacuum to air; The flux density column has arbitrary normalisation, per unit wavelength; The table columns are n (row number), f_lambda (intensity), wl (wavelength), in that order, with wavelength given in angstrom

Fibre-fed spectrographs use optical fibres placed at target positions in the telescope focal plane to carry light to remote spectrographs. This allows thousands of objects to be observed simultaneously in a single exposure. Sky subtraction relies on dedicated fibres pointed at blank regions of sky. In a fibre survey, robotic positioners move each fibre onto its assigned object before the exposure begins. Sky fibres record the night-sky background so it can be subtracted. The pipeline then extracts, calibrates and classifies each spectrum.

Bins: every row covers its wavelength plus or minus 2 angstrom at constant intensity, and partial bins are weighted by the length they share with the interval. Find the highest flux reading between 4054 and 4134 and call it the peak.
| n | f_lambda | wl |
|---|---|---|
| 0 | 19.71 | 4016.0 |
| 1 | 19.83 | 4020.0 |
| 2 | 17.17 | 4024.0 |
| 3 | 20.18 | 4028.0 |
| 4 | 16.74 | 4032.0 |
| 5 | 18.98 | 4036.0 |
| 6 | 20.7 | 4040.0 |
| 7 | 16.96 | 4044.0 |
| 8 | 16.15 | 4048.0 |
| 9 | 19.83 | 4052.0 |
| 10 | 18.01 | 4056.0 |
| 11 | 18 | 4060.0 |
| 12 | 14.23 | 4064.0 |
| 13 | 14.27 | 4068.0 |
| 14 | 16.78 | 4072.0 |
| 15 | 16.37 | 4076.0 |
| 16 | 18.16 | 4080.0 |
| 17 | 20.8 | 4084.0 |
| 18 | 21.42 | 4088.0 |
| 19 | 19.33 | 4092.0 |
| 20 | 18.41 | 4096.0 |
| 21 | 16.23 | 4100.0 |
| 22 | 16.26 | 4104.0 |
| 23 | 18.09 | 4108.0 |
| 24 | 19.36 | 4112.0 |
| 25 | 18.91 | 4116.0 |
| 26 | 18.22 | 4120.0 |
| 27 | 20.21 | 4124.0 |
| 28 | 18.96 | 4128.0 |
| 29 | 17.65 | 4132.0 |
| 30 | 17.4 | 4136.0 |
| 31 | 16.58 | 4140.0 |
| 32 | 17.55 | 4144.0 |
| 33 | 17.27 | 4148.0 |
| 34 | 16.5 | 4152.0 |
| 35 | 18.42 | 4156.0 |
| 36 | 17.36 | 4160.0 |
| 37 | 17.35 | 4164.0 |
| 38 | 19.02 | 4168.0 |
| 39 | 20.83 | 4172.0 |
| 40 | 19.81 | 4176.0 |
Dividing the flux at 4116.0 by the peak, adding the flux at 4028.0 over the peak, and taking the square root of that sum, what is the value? 1.351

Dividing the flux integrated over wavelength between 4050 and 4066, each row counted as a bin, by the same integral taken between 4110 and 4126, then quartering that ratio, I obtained 0.23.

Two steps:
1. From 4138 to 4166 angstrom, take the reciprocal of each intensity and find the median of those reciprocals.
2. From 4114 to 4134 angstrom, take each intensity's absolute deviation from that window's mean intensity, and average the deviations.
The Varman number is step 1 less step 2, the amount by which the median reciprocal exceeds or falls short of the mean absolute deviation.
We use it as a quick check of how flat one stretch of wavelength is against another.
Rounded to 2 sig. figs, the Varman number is -0.63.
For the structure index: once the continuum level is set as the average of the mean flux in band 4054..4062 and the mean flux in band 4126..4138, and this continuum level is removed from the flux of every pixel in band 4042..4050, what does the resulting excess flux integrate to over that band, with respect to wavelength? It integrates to -11.6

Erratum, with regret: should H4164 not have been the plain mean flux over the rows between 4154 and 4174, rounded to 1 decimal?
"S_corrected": 18.6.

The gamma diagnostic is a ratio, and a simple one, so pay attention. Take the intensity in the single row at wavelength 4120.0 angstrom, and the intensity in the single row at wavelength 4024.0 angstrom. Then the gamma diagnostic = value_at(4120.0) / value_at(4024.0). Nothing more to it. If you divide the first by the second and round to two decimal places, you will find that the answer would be 1.06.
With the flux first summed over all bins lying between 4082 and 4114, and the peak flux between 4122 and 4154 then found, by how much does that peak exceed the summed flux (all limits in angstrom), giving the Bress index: -130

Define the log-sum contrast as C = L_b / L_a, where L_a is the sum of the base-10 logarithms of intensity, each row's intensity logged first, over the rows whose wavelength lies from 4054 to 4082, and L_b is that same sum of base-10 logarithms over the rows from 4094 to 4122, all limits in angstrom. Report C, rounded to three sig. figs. 1.03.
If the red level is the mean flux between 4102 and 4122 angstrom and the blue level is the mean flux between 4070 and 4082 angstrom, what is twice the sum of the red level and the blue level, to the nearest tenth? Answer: 70.5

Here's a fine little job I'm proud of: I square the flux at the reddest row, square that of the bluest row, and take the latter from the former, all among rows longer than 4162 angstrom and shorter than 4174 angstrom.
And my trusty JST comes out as 133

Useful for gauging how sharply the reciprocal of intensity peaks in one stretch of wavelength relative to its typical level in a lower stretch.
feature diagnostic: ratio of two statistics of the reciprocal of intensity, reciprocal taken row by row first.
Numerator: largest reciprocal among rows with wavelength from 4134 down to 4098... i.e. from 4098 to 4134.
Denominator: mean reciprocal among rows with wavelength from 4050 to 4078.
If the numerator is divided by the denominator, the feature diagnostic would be 1.02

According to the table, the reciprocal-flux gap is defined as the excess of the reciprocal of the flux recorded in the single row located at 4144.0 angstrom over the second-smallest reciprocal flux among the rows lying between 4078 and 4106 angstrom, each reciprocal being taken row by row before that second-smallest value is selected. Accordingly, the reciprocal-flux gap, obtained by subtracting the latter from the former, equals 0.009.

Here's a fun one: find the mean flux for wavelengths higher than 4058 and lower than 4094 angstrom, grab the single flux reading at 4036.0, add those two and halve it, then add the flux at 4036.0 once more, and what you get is 37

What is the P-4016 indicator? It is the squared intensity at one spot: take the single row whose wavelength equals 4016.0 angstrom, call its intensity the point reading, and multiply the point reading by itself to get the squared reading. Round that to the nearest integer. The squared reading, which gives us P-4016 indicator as 388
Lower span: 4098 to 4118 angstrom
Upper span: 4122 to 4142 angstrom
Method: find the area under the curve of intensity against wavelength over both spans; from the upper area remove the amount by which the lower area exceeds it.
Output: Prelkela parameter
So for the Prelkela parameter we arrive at 371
